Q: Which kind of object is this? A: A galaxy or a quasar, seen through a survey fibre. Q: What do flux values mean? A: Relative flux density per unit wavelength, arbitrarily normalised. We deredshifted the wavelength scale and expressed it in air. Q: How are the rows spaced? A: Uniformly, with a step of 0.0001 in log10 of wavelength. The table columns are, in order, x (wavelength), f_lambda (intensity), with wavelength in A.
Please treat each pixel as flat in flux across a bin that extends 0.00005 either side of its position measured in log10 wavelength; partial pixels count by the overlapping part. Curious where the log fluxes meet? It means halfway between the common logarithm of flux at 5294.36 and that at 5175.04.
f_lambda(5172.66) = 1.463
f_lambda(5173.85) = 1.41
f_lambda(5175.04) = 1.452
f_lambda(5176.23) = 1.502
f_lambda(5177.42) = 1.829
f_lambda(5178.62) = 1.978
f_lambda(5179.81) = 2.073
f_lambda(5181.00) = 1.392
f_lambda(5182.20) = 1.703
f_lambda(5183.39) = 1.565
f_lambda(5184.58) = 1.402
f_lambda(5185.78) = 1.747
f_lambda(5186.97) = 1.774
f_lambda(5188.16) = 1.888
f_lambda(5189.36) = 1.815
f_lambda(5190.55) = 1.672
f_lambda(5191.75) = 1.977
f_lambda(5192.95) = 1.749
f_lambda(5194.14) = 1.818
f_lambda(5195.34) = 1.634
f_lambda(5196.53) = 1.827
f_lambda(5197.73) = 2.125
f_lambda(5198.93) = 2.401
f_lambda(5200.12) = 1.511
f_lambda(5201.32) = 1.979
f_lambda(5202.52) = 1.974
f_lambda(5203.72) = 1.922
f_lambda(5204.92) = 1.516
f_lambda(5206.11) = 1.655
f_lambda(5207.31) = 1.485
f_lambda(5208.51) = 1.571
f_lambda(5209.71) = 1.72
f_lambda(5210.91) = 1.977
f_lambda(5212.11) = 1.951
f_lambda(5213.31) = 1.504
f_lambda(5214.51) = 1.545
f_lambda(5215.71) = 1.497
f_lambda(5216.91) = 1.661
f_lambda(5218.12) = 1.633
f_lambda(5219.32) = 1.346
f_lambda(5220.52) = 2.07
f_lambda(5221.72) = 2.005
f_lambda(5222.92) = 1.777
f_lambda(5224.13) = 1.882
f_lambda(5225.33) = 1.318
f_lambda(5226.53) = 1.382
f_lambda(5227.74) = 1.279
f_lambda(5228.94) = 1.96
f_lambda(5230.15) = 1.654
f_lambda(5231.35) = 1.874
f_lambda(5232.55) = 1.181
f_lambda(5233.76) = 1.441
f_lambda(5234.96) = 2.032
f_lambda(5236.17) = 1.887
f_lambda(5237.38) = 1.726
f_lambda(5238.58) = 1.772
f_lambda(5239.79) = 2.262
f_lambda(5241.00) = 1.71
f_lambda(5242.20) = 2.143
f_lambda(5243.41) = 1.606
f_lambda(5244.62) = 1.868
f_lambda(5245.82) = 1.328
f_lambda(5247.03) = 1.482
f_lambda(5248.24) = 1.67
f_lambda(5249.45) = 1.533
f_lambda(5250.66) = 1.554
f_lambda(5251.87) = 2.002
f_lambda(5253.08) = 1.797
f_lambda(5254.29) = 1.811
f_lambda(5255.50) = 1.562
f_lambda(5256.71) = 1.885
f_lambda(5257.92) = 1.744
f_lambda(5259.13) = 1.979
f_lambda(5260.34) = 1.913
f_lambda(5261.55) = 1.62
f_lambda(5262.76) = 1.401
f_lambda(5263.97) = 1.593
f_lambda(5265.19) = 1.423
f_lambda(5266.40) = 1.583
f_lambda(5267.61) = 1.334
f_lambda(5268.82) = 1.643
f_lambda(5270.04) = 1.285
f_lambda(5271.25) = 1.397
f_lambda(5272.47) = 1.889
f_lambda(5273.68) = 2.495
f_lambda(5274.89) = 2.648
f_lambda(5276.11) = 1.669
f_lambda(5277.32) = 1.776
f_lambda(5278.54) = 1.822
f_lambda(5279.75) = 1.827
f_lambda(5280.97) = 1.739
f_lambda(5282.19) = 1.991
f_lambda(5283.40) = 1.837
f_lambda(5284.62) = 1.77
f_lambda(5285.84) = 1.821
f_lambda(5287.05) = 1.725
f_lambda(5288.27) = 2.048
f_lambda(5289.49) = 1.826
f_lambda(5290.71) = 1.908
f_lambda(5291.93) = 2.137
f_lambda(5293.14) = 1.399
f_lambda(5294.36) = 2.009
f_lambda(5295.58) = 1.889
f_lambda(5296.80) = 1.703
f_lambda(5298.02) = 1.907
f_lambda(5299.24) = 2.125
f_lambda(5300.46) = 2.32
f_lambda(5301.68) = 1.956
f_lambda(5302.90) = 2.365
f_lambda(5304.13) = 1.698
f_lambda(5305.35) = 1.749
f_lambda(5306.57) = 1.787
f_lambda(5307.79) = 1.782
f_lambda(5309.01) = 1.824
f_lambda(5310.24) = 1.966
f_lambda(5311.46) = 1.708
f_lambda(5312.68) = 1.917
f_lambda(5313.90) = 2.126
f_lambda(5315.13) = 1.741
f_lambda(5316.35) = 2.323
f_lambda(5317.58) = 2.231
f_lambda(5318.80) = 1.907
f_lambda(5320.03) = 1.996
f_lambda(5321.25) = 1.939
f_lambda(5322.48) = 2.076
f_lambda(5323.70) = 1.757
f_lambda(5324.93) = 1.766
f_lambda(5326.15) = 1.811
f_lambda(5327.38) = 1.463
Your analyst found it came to 0.232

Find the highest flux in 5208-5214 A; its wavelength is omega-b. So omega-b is 5210.91 A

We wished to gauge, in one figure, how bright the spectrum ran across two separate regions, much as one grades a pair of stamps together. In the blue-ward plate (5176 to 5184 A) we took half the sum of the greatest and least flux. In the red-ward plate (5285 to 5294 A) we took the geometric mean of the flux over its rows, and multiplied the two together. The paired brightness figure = 3.2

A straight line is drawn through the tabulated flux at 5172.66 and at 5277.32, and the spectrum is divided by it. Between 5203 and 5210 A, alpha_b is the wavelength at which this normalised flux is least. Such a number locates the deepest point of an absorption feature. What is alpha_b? 5207.31 A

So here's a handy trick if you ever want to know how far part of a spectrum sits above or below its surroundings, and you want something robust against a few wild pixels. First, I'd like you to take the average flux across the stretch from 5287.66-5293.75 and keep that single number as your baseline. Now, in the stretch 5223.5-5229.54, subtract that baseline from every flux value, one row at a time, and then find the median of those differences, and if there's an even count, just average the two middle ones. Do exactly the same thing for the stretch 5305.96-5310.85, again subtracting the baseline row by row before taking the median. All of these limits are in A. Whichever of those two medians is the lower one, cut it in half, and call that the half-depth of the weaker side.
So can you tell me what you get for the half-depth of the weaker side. -0.24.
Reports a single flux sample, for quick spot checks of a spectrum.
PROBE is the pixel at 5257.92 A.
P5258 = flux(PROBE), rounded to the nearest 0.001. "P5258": 1.744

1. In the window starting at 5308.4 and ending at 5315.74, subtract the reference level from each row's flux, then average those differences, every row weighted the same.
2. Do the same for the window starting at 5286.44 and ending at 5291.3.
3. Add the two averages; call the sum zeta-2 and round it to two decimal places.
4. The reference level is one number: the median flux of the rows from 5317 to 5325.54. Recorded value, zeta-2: -0.12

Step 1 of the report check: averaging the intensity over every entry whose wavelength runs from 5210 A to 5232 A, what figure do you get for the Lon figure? 1.68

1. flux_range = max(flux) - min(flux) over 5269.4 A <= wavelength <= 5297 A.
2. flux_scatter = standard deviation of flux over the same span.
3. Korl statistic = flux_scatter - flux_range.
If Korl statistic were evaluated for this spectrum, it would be -1.06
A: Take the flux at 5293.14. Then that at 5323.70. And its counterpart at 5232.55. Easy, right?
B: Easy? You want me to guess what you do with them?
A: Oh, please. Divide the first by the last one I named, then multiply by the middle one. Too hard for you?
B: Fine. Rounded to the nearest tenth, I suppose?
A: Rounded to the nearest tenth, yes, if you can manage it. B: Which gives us 2.1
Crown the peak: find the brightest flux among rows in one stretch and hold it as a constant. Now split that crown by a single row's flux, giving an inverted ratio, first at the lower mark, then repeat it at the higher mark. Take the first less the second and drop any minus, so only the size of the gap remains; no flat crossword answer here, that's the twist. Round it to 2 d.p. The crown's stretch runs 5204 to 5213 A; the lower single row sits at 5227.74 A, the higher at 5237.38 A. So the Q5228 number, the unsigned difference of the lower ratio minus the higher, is 0.40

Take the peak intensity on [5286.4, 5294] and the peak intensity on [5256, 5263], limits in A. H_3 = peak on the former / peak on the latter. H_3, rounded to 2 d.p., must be 1.08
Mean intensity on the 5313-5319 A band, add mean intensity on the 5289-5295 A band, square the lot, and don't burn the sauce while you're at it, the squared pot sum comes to 15.4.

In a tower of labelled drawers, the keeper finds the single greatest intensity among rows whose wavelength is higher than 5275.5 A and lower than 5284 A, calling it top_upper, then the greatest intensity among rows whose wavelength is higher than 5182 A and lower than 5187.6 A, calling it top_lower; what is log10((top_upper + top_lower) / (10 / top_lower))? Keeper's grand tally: -0.18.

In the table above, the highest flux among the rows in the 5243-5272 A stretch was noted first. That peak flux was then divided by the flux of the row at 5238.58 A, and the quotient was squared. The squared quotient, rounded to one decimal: 1.3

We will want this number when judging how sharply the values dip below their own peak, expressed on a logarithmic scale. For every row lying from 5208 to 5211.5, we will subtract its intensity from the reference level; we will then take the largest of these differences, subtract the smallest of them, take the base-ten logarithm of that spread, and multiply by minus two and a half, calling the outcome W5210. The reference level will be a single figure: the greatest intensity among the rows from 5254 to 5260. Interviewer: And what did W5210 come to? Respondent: 0.98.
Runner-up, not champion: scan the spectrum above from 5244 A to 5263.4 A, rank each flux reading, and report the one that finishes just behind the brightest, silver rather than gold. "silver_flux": 1.979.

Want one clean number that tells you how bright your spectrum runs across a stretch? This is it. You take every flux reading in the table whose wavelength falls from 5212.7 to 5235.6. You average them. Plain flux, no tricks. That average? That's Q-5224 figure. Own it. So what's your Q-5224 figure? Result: 1.63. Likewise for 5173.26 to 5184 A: 1.66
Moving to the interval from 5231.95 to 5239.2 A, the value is 1.67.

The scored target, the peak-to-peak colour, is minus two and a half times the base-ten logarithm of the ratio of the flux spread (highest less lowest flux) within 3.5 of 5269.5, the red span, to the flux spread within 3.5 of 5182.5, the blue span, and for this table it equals 0.1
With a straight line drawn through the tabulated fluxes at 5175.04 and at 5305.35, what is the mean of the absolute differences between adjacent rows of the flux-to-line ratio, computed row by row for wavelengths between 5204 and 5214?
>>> 0.119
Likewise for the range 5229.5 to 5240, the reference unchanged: 0.205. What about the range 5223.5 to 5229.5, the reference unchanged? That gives 0.225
